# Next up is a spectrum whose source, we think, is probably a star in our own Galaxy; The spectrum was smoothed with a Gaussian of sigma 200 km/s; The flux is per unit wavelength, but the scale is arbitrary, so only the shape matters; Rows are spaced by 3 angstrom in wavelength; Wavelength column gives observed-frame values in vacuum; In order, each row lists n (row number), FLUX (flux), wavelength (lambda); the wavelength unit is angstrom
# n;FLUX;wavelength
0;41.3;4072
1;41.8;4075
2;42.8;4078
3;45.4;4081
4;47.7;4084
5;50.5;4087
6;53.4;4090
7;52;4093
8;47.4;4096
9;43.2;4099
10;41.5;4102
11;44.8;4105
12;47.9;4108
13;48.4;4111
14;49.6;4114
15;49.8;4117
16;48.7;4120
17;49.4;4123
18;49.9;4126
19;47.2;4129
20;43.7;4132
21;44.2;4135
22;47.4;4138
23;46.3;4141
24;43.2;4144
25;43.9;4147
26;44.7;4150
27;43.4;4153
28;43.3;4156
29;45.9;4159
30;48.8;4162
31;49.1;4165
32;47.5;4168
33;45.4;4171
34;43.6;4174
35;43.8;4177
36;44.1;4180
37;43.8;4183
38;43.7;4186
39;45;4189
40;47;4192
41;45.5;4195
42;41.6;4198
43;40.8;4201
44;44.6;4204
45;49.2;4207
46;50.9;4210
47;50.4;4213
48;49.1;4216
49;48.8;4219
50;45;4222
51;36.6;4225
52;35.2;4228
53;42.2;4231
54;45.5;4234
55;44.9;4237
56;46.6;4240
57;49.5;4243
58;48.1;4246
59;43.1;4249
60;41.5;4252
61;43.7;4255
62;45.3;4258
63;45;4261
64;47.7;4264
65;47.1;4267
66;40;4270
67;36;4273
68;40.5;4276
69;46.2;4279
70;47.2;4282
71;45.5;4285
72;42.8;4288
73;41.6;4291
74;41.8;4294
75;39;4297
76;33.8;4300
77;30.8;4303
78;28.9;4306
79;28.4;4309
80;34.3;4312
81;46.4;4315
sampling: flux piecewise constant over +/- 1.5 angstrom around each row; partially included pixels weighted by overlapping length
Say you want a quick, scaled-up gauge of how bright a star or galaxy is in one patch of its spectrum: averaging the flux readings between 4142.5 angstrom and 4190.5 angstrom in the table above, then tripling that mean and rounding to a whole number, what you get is 135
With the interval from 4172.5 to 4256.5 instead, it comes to 134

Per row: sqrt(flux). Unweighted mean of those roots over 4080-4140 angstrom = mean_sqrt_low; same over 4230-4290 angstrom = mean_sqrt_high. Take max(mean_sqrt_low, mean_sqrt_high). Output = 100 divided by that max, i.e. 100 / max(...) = 14.5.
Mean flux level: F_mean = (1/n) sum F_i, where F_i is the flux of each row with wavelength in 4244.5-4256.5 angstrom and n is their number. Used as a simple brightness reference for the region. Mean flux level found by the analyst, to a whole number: 44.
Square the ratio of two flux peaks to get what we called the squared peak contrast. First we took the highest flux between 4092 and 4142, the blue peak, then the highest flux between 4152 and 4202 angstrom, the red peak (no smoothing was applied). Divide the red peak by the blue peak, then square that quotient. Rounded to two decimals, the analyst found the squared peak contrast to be 0.89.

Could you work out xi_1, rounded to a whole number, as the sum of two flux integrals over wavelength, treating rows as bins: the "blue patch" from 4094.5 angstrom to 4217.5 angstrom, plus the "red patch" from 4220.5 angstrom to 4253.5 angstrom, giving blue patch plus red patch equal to 7098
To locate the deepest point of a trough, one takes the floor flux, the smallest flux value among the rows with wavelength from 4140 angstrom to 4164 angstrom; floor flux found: 43.2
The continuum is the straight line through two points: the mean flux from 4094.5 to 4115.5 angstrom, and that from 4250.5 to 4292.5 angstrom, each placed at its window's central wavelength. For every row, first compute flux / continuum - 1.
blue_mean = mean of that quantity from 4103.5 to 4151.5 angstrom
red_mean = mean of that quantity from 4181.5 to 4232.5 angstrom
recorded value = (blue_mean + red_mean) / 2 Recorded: 0.013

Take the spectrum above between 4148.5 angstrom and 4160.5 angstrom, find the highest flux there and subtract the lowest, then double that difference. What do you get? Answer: 5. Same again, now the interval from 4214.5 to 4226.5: 25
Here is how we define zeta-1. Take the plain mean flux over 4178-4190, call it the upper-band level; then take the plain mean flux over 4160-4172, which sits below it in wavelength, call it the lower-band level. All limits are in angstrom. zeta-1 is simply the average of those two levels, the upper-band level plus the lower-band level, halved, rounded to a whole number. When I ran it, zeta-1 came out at 46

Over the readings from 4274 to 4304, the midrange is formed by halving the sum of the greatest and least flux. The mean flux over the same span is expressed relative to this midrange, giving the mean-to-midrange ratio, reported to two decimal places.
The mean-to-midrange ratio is 1.05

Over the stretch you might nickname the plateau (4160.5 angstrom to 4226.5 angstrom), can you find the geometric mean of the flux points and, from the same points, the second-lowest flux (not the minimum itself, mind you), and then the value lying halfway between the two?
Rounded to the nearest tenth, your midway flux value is 43.2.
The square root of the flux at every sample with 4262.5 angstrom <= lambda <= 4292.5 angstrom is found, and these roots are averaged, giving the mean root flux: 6.59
